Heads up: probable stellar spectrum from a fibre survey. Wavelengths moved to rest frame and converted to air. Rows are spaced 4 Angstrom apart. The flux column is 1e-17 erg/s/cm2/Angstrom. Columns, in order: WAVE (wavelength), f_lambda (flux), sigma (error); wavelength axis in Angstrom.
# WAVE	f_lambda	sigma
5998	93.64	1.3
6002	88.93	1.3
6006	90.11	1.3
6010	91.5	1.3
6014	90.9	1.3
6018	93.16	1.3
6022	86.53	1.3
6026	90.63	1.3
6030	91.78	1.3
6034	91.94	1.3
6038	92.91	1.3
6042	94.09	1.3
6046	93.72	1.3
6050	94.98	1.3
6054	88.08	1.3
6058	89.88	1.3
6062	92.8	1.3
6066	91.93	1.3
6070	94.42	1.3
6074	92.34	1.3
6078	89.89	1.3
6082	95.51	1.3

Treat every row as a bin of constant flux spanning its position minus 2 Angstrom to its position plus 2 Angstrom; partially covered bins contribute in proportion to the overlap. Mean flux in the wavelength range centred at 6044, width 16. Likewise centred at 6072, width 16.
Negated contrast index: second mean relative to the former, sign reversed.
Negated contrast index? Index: -0.98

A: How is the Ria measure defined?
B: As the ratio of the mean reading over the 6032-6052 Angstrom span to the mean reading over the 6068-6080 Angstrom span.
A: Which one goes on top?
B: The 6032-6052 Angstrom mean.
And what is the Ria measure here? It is 1.01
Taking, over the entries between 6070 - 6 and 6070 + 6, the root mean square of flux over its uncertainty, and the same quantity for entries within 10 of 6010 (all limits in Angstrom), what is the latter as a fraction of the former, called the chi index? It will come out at 0.98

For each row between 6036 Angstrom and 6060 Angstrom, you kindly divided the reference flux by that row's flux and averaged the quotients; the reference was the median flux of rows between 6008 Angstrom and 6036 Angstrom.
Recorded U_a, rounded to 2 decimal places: 0.99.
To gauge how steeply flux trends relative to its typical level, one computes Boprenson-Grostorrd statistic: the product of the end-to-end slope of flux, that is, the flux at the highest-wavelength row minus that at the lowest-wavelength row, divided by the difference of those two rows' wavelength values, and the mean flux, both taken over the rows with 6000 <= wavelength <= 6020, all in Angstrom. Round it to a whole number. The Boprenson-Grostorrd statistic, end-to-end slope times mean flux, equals 24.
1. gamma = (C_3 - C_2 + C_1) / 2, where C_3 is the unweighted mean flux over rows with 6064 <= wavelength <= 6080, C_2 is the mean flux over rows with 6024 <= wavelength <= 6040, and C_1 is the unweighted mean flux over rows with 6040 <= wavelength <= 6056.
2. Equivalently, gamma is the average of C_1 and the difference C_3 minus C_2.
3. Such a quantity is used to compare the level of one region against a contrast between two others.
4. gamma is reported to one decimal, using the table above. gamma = 46.5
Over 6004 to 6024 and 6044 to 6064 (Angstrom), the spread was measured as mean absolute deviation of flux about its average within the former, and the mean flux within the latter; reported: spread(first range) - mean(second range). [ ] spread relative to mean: -90.2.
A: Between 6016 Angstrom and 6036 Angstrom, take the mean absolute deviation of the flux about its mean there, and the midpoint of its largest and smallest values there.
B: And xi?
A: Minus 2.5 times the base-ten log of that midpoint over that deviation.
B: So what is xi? -4.3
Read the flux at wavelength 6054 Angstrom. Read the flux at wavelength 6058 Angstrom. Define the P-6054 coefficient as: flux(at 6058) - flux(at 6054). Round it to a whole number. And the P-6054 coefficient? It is 2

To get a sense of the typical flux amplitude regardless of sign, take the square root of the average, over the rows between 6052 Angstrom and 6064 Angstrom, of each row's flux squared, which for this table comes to 90.3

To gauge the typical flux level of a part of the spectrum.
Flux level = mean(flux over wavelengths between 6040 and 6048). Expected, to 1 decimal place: 93.9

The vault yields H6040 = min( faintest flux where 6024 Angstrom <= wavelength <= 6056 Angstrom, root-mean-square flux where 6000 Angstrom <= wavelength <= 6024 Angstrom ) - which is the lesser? 88.1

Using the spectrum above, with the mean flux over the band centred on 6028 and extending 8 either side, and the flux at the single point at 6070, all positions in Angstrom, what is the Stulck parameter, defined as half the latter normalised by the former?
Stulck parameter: 0.523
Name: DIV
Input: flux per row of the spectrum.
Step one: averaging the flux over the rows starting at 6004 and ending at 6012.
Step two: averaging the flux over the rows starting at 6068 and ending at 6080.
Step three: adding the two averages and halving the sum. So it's 91.5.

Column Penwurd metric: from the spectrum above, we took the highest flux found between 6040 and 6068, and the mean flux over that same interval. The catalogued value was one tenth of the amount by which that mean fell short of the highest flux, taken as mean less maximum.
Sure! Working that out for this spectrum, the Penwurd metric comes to -0.28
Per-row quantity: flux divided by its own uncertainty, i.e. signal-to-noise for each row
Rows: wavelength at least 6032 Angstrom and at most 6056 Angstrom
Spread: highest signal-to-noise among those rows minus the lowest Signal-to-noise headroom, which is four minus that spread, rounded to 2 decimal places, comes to -1.31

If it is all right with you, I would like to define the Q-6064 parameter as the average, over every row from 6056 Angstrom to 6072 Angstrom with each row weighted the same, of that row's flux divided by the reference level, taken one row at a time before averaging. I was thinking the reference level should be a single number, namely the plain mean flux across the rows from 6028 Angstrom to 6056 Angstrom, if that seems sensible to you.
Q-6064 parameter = 1.00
